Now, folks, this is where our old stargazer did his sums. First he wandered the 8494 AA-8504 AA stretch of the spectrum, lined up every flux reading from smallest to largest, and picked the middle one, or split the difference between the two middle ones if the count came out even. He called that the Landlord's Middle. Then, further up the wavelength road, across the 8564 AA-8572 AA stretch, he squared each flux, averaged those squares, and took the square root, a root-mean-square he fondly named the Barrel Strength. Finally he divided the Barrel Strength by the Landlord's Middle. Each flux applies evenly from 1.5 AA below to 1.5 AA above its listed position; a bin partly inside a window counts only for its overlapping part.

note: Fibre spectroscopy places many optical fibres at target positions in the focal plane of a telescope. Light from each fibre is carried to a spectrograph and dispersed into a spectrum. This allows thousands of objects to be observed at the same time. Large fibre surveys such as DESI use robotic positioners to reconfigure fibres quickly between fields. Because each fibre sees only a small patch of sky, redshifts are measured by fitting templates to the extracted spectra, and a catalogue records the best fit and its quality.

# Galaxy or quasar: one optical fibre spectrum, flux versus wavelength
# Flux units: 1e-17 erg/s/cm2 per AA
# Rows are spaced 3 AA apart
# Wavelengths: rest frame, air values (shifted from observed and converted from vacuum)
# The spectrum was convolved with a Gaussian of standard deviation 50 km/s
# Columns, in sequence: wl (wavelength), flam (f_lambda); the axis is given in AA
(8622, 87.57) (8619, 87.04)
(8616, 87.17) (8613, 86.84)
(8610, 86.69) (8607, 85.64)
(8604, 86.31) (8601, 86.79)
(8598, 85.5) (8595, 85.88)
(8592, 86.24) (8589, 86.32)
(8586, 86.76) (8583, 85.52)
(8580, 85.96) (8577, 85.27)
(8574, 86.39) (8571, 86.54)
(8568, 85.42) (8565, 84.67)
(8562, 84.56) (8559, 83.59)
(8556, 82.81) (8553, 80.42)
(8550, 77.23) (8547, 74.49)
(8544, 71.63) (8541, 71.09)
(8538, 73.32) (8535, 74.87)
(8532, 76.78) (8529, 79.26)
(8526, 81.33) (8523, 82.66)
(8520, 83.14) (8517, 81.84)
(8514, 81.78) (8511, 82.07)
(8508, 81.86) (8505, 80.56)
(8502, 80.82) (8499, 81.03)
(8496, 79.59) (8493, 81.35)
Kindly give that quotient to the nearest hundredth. 1.06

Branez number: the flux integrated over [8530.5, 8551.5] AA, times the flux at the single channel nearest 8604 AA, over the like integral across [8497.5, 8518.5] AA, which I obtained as 79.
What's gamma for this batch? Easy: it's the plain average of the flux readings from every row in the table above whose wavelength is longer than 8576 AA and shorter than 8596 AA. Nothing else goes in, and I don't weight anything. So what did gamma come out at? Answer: 86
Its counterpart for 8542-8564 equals 79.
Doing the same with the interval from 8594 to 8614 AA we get 86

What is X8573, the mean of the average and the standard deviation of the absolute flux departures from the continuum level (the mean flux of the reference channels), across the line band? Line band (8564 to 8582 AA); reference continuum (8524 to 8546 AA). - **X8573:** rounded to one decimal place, 5.4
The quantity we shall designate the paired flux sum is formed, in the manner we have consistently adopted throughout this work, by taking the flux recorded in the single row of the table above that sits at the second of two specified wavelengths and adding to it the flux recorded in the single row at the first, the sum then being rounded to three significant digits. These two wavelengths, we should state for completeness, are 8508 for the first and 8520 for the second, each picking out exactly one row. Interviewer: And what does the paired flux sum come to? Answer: 165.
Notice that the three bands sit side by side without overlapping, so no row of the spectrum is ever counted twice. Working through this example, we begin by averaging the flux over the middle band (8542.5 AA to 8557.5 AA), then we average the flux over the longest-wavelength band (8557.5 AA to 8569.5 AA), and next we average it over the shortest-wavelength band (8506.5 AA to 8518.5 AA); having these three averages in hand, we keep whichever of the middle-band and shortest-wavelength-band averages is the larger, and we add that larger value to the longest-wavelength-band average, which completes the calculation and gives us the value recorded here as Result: 166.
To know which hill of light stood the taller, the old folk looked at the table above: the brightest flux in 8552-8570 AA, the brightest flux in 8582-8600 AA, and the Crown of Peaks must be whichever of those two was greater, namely 86.8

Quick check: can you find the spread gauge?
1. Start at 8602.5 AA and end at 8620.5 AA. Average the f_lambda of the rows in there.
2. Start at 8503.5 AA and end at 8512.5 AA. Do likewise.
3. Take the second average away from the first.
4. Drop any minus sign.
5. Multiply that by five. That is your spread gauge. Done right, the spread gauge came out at 26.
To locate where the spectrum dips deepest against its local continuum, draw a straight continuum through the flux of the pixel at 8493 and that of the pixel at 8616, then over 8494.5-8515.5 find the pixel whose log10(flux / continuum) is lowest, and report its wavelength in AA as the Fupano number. 8496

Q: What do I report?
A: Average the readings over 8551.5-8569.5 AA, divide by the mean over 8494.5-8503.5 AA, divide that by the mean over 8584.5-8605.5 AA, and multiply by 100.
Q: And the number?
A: 1.20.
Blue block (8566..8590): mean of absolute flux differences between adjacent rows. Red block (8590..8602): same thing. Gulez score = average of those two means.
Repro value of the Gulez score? 0.71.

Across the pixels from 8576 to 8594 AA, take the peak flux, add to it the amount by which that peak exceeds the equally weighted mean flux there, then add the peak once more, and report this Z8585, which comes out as 174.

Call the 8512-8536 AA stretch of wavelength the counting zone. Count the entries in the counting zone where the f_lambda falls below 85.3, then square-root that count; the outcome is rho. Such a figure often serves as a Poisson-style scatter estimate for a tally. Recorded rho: 2.8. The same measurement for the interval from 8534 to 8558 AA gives 2.8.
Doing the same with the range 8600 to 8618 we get 0.0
